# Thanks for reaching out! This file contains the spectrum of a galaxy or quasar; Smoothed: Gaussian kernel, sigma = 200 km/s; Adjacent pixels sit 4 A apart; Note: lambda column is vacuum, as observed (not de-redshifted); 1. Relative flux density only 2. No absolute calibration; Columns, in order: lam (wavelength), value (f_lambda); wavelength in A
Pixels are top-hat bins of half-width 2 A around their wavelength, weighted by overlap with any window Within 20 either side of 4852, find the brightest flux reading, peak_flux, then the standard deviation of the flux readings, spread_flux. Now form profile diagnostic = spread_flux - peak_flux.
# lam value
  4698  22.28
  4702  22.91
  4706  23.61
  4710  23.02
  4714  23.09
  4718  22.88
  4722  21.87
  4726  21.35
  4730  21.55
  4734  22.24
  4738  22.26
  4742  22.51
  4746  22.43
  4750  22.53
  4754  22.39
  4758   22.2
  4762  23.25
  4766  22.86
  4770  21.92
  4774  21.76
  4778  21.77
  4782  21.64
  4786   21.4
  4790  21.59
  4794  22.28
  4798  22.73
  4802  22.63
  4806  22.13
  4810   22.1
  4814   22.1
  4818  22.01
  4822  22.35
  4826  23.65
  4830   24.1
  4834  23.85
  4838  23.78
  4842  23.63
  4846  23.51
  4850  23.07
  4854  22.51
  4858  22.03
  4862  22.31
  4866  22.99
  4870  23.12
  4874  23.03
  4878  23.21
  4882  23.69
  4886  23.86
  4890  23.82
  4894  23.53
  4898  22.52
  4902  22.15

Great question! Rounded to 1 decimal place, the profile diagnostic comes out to -23.2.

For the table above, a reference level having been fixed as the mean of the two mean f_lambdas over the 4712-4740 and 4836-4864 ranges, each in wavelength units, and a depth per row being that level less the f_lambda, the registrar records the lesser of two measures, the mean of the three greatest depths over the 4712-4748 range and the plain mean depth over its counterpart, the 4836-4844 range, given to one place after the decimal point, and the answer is -1.1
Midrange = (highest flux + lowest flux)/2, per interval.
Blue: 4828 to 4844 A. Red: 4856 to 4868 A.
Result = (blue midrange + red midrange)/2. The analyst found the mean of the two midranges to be 23.2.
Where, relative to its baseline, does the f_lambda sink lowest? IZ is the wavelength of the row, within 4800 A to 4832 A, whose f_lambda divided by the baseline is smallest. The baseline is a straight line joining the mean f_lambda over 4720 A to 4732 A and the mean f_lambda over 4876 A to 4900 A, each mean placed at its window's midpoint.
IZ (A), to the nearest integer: 4818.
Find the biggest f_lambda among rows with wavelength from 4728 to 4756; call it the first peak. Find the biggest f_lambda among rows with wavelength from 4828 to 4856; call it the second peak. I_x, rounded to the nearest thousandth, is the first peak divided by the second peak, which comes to 0.935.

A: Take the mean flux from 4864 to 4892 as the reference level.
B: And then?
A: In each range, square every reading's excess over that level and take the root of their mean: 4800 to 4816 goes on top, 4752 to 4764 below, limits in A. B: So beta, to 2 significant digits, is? 1.3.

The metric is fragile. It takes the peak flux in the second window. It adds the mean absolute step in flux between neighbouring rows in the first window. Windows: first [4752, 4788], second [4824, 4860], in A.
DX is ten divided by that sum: 0.408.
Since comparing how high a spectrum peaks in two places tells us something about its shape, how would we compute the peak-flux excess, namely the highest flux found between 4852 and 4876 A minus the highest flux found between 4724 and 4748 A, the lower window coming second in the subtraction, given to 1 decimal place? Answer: 0.6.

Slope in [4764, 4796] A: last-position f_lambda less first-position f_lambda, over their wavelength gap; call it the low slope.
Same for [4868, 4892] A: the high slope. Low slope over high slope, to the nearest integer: -1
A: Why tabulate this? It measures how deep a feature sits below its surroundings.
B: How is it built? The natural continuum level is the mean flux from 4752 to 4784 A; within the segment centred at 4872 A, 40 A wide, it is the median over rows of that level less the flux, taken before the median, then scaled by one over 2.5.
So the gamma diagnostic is -0.34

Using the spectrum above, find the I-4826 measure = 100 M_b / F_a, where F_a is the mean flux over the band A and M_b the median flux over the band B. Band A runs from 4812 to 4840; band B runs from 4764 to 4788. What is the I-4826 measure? 94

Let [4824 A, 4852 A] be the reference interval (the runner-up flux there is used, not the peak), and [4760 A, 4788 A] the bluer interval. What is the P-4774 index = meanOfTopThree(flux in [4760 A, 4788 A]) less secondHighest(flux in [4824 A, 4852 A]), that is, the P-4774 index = -1.2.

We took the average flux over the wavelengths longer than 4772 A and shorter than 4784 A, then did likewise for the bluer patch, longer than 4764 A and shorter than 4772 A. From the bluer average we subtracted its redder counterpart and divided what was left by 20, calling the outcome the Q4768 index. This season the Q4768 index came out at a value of 0.03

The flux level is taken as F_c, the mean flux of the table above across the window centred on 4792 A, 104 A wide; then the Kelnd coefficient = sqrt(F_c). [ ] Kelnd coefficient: 4.75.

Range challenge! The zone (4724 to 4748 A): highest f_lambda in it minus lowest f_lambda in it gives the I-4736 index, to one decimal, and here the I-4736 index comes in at 1.2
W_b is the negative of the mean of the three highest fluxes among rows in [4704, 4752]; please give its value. -23.2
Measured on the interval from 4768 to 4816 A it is -22.5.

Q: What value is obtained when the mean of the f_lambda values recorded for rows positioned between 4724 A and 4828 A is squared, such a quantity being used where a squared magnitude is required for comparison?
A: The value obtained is 494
